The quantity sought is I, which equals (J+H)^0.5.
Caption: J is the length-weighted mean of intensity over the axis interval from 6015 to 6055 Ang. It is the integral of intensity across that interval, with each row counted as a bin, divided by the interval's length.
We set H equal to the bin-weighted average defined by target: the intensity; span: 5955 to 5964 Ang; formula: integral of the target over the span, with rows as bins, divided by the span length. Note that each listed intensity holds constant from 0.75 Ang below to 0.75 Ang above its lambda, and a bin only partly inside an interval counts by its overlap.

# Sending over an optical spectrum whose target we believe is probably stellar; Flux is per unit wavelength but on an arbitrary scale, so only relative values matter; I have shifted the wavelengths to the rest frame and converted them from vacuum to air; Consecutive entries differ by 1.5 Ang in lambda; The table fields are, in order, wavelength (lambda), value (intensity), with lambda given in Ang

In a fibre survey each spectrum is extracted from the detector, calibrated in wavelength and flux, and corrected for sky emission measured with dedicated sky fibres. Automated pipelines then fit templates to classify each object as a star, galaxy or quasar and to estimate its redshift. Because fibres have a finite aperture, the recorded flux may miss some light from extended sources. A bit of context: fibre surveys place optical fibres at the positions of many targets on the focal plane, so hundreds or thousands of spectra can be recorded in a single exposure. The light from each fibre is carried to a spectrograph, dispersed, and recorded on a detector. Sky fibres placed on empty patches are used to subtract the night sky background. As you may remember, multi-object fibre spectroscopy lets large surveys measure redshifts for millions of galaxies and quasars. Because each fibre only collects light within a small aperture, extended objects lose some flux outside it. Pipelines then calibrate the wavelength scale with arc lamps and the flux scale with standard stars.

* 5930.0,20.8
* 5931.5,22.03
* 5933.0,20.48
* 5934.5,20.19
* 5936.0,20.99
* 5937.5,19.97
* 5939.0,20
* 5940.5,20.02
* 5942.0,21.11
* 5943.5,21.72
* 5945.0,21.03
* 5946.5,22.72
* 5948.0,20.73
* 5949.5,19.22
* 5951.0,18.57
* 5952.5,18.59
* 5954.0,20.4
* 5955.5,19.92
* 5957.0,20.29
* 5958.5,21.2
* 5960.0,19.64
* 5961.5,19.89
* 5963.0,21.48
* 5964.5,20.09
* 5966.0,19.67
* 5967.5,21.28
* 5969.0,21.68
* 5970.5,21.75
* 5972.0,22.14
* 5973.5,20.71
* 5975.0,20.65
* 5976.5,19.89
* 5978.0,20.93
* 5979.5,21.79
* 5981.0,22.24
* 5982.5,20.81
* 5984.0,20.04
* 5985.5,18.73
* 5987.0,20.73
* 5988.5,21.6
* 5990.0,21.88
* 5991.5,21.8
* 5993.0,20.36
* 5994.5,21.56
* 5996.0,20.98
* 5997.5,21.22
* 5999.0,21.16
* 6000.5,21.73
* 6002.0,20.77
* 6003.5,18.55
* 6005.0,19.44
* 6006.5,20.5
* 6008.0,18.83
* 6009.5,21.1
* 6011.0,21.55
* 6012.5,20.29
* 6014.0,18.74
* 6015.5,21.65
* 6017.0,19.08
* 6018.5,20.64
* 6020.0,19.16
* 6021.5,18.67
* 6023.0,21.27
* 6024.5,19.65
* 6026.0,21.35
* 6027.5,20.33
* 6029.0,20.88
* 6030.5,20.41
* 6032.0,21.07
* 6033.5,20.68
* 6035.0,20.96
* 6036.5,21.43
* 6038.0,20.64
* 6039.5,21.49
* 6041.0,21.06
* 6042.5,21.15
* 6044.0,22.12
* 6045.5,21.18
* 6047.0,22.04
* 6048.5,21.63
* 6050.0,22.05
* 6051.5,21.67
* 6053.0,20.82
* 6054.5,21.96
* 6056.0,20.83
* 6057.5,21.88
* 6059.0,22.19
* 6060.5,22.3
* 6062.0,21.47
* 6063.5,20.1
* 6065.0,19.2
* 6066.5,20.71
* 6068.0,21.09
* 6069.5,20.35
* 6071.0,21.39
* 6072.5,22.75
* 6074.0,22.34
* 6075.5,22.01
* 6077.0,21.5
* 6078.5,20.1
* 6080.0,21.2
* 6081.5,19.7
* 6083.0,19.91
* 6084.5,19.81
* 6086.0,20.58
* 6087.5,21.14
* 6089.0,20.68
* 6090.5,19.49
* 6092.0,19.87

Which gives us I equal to 6.43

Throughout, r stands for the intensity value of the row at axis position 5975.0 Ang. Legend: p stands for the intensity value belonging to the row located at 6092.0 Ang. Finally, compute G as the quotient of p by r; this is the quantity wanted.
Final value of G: 0.96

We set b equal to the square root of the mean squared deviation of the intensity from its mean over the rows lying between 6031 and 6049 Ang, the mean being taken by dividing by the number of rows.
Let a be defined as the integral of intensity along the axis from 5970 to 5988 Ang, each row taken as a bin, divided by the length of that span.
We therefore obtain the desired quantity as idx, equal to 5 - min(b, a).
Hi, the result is 4.55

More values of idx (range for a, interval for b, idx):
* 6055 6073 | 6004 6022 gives 3.93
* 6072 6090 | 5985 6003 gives 4.17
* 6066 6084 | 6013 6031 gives 3.98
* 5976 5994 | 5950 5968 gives 4.10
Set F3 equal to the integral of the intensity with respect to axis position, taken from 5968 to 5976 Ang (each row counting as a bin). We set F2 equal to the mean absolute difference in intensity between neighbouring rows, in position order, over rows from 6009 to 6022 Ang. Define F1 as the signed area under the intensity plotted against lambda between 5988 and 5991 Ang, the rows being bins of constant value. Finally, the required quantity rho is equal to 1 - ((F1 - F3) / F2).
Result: 70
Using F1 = 65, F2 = 1.53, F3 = 171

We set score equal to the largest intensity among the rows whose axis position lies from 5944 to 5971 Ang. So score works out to 22.72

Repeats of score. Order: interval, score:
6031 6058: 22.12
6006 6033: 21.65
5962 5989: 22.24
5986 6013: 21.88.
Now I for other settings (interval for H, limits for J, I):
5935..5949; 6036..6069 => 6.50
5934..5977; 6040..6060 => 6.49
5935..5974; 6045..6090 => 6.46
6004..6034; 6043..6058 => 6.47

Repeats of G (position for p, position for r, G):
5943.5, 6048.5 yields 1.00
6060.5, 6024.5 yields 1.13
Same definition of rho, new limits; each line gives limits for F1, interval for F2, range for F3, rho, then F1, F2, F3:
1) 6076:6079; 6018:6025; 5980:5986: 40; 63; 1.55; 123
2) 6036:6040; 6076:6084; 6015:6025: 110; 85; 1.05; 200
